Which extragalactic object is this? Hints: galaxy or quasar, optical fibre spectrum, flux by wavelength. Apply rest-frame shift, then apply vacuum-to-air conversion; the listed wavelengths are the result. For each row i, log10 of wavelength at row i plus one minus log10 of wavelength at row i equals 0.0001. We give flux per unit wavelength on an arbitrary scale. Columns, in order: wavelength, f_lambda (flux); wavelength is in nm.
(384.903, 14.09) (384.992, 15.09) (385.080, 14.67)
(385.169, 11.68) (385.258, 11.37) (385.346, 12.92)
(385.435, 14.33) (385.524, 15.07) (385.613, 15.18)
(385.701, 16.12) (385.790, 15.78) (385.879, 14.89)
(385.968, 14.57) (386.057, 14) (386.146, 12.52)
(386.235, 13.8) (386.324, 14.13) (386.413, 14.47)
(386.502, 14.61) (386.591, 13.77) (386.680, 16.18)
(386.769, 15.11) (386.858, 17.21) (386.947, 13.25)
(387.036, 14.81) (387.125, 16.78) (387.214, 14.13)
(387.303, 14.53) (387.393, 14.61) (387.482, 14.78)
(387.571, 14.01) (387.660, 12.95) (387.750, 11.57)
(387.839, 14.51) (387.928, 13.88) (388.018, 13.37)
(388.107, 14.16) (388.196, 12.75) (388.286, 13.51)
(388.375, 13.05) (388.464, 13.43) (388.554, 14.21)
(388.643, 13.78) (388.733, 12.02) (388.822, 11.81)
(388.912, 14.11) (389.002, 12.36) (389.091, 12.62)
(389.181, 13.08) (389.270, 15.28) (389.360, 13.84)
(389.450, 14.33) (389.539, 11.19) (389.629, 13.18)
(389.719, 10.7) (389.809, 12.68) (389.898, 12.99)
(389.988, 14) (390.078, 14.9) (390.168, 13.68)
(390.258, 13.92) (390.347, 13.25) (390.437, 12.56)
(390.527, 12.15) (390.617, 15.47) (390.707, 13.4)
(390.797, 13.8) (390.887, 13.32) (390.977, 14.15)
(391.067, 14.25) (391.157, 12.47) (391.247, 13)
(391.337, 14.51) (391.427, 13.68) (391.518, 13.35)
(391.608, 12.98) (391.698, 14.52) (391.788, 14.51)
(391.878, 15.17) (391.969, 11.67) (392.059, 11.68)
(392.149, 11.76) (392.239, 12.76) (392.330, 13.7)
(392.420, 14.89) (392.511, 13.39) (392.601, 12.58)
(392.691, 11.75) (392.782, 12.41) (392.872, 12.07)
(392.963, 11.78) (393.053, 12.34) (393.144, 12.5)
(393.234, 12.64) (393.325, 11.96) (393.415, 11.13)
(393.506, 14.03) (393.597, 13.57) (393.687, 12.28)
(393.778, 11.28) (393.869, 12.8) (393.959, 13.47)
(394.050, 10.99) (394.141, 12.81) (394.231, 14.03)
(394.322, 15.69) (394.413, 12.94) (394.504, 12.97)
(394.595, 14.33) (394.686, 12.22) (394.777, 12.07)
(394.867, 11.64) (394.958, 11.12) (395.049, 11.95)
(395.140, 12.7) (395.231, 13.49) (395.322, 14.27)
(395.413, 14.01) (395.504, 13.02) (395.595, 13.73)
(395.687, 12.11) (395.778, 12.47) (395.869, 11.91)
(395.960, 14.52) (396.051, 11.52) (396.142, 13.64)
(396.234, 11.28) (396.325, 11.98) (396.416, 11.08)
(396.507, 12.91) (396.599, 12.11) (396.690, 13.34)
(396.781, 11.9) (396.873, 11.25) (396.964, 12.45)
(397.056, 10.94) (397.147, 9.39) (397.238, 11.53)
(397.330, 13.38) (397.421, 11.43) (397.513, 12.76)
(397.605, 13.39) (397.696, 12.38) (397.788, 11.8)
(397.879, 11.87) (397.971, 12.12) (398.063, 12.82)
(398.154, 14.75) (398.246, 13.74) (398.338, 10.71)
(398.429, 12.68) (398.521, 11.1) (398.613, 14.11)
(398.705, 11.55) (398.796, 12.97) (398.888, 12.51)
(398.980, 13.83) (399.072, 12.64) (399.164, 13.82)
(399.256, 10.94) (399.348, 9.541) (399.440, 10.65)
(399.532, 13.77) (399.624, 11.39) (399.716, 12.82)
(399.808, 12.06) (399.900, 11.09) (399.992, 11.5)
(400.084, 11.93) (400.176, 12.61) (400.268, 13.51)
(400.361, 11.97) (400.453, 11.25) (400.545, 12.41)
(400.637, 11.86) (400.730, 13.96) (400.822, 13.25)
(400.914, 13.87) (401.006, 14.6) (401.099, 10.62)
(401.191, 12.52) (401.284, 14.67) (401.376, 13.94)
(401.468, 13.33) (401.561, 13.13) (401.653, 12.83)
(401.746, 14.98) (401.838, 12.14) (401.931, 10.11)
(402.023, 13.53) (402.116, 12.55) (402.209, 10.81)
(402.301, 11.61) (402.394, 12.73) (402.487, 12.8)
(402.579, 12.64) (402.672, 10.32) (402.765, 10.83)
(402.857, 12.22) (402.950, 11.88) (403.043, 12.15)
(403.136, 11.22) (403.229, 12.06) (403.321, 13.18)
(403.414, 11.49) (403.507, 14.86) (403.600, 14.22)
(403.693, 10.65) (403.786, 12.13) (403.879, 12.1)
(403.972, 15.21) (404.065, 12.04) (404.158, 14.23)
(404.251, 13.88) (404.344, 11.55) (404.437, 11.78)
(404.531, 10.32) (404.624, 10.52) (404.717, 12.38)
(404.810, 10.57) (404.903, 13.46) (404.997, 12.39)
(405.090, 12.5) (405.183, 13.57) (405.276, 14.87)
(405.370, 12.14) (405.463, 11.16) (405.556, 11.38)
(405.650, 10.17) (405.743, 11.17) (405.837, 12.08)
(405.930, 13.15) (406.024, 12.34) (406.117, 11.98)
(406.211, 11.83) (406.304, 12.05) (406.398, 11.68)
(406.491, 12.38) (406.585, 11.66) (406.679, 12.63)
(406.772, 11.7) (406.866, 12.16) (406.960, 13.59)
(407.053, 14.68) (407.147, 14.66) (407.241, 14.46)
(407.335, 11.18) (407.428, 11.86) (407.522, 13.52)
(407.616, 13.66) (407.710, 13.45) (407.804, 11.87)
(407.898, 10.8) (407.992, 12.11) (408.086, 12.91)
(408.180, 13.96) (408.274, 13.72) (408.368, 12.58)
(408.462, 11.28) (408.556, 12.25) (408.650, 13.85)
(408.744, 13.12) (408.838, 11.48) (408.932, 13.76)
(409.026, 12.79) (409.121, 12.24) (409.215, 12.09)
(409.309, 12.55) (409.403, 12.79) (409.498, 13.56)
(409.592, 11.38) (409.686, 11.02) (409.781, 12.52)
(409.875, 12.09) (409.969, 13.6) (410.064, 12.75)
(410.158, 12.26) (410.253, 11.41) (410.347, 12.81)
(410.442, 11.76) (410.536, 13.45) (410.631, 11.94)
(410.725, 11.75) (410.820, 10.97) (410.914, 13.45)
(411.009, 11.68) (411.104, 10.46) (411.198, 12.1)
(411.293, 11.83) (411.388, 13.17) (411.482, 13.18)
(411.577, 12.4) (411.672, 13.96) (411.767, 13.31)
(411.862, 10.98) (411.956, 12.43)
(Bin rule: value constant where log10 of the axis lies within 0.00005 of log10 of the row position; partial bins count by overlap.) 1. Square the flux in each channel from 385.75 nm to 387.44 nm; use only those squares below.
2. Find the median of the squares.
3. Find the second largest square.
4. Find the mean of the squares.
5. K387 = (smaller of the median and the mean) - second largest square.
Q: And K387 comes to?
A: -69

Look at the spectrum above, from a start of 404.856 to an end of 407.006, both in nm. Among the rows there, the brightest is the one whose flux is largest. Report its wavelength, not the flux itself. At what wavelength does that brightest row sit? 405.276 nm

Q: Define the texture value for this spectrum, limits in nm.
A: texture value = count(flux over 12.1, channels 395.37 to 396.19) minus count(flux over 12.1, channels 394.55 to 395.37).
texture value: 2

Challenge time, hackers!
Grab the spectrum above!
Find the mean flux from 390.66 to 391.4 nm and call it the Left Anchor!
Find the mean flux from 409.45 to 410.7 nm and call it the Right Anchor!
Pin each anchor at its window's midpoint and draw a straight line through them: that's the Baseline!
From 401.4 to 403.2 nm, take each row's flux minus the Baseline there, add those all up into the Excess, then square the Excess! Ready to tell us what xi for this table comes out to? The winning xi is 159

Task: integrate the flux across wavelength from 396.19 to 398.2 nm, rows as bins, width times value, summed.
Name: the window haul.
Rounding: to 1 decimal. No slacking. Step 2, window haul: 24.4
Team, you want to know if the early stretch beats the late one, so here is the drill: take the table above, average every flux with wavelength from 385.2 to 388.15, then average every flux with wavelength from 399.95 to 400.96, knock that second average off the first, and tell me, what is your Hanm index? 1.8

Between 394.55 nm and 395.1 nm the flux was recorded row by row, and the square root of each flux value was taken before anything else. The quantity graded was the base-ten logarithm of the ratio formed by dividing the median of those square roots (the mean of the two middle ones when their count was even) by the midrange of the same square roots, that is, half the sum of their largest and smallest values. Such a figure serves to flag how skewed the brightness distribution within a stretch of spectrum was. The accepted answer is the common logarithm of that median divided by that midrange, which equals -0.012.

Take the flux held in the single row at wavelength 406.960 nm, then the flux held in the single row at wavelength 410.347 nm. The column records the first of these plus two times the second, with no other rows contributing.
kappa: 39.2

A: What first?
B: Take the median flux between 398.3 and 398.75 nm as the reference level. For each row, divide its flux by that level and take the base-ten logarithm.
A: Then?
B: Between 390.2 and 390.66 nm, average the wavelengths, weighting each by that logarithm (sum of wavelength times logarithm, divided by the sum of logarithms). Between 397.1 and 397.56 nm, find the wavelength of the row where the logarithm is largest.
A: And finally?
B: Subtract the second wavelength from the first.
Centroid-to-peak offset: -6.88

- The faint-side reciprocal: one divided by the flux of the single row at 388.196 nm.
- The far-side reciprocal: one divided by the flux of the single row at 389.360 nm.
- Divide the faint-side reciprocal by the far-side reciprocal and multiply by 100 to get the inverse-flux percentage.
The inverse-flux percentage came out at 109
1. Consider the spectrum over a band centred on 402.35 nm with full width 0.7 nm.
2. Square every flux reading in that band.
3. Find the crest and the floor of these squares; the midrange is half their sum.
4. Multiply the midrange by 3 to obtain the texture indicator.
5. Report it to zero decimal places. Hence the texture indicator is 434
